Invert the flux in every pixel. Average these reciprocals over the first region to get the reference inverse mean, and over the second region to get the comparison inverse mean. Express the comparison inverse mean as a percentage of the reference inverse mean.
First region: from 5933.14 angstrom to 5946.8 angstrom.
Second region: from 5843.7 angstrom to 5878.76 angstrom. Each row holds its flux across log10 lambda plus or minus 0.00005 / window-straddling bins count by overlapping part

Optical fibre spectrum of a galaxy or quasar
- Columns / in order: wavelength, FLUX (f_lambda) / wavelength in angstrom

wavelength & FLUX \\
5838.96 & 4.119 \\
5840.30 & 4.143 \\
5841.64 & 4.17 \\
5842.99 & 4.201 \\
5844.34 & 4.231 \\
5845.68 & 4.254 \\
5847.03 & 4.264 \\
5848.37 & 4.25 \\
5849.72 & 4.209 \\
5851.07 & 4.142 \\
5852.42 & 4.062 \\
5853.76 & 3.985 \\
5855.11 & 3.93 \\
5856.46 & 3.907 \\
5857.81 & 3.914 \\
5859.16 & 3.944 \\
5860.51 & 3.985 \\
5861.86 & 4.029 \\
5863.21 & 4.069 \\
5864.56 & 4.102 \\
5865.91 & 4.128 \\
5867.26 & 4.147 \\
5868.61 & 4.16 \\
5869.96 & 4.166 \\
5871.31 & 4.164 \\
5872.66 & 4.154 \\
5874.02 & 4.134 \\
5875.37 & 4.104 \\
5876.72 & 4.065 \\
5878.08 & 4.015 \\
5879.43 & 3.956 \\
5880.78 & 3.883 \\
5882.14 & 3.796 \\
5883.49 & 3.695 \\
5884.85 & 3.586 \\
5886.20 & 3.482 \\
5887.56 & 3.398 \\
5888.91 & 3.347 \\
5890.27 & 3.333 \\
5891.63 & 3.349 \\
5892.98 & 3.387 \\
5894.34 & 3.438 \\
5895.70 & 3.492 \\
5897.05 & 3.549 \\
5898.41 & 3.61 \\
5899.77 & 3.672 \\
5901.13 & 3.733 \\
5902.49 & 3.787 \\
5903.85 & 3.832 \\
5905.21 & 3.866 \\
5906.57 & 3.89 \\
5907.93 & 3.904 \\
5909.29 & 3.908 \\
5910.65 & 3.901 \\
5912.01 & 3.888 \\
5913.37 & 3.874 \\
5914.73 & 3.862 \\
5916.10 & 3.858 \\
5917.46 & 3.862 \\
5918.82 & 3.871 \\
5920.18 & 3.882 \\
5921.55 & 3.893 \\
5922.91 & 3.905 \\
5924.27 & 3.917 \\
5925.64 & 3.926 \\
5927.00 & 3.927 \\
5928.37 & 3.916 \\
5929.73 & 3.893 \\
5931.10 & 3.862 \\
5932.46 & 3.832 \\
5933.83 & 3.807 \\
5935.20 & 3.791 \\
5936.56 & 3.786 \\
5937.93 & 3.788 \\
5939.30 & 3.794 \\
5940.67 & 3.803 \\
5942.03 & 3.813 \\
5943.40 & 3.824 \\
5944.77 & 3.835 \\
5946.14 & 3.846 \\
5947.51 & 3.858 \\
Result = 93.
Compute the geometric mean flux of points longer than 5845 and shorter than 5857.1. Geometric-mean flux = 4.11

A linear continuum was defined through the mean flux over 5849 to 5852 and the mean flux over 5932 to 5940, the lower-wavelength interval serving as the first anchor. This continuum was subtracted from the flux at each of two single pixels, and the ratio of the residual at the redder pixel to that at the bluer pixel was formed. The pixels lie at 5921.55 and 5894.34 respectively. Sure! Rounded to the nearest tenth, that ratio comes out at -0.1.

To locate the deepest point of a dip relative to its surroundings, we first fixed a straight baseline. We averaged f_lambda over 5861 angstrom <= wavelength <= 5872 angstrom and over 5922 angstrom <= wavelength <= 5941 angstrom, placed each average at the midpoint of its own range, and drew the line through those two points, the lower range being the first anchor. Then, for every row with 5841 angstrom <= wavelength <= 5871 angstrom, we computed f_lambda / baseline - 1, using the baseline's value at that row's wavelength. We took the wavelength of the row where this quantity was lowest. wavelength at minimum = 5856.46 angstrom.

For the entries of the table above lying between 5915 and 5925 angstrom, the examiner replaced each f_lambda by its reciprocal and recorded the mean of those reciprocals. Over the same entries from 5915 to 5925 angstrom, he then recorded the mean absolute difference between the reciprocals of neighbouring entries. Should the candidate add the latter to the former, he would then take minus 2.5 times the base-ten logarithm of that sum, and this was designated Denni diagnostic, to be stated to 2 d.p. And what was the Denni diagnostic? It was 1.47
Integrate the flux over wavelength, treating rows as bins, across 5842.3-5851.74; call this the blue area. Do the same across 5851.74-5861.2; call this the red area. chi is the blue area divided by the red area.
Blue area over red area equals 1.06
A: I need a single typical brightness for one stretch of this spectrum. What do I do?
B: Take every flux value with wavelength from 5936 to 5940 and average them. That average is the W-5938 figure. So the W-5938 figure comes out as 3.8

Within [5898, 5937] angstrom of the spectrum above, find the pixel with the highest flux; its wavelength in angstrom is 5927.00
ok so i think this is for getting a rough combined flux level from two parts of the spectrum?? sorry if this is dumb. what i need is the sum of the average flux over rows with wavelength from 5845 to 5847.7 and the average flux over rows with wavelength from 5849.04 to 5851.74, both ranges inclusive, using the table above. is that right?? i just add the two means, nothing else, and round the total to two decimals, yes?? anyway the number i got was 8.43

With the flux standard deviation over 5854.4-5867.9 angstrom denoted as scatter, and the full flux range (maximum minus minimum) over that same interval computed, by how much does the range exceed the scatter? 0.15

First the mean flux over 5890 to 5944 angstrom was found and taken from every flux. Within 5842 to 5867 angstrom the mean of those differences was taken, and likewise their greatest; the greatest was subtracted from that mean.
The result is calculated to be -0.17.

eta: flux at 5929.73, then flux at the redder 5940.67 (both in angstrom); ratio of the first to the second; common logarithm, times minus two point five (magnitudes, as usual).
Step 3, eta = -0.03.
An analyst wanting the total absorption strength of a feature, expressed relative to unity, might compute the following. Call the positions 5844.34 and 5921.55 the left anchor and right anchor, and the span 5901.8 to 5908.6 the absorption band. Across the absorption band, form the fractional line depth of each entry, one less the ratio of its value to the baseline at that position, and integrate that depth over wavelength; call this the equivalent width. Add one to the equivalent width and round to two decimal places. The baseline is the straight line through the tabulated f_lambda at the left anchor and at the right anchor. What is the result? 1.19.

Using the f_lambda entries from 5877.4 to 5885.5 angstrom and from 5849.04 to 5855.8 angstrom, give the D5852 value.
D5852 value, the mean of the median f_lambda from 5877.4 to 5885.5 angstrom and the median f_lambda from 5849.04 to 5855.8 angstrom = 3.95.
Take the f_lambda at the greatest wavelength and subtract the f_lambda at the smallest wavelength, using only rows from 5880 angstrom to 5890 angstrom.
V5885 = -0.54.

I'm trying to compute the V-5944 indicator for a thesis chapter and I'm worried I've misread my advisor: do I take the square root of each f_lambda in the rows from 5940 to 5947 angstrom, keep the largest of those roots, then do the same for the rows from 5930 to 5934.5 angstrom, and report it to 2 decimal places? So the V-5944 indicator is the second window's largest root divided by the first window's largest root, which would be 1.00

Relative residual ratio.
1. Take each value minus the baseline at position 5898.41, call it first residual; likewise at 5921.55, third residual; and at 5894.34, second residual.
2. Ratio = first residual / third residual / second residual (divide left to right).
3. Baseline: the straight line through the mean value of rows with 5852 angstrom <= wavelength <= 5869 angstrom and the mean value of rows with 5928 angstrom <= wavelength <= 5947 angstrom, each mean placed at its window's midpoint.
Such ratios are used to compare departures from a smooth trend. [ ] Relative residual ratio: 26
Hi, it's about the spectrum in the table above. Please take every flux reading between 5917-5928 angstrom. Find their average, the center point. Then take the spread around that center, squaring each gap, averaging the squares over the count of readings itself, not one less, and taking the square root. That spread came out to 0.02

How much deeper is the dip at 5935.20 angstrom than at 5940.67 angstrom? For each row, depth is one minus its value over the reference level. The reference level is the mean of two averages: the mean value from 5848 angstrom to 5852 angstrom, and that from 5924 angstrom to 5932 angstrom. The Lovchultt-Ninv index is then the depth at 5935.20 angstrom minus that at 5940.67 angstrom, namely 0.00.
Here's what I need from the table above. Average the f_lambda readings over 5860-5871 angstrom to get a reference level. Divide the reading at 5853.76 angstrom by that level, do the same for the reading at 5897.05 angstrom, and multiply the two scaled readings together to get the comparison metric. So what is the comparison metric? 0.84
